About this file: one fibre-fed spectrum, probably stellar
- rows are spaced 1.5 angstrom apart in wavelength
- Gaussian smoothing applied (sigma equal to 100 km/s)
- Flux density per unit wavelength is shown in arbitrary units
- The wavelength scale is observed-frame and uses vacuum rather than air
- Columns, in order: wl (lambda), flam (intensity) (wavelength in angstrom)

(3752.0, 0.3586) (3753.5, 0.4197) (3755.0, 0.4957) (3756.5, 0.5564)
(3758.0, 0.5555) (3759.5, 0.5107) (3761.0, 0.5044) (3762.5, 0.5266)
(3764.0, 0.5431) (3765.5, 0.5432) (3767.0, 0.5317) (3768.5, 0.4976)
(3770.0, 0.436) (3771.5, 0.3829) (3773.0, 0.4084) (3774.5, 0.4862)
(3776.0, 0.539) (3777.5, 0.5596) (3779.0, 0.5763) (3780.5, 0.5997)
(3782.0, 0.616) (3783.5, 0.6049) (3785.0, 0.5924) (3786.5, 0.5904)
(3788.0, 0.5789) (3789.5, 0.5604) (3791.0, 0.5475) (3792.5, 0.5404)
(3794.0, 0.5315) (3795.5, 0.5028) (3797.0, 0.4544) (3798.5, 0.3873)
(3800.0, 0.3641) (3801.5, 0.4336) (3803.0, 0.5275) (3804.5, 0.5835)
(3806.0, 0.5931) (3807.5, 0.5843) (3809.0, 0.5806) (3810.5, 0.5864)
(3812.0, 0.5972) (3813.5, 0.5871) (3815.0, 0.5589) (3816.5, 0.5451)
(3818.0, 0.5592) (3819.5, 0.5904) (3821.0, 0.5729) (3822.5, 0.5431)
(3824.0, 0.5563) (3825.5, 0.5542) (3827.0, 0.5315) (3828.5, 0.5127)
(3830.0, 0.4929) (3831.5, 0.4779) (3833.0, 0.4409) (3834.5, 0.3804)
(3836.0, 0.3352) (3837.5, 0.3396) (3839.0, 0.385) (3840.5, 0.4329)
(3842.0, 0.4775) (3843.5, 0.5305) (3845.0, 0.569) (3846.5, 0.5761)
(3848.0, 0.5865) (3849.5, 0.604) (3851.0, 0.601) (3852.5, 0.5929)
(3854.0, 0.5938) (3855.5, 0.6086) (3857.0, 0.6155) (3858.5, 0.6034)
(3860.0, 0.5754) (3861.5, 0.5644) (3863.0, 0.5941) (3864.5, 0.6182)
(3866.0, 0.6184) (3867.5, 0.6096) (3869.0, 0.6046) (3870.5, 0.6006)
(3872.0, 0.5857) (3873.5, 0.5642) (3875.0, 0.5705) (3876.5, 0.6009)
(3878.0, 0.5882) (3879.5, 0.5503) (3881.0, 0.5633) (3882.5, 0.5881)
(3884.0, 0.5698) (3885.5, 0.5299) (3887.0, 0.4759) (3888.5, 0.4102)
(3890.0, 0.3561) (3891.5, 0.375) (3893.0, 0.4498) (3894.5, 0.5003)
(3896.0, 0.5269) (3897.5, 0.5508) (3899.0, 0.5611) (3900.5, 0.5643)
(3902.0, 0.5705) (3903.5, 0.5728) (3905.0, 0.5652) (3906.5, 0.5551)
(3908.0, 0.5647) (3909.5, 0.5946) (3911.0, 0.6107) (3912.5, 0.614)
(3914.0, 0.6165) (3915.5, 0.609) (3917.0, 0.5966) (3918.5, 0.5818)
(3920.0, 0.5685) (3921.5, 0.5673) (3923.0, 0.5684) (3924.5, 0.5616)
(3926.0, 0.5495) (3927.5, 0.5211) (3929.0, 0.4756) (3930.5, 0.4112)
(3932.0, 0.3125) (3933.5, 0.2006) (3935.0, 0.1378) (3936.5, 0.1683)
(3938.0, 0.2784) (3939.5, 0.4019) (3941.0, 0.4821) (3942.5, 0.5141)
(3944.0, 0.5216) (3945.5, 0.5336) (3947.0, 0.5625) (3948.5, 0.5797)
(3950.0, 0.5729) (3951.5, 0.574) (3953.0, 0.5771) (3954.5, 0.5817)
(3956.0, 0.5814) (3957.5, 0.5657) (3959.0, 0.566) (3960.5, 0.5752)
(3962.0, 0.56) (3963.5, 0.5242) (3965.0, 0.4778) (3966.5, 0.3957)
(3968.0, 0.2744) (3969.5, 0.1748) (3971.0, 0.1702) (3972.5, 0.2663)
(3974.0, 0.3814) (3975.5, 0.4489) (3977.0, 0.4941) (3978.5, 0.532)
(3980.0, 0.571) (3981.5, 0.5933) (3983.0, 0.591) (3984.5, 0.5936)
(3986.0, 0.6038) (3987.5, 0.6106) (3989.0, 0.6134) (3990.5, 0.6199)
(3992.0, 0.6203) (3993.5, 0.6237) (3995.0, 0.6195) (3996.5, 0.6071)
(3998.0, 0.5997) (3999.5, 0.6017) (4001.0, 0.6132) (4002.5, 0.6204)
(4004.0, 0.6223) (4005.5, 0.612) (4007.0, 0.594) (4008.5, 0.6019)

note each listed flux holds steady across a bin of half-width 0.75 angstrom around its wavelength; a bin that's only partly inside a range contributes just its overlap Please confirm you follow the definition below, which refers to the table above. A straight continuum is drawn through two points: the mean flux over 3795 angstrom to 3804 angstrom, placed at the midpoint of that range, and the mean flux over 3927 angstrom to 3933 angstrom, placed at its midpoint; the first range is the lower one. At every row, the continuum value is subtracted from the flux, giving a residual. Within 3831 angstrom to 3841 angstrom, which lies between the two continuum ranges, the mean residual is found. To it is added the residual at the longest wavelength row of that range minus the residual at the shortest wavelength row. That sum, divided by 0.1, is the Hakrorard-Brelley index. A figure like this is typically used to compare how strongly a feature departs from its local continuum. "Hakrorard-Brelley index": -0.9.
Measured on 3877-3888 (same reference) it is 0.1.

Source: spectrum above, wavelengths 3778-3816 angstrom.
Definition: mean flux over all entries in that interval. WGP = 0.5472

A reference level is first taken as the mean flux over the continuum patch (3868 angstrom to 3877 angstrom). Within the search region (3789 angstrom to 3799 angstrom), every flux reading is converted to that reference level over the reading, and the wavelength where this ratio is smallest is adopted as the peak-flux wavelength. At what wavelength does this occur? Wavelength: 3789.5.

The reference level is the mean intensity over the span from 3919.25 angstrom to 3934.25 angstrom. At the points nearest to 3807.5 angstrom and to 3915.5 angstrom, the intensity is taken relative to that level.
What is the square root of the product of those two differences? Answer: 0.12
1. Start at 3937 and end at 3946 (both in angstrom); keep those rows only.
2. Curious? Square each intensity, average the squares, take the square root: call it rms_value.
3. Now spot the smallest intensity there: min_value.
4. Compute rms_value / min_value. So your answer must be 1.67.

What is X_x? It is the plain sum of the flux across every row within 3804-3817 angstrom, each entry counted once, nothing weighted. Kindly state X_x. 5.22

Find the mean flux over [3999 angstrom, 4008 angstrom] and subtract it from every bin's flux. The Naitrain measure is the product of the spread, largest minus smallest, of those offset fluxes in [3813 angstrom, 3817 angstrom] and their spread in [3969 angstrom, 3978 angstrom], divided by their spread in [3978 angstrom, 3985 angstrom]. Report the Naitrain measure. 0.22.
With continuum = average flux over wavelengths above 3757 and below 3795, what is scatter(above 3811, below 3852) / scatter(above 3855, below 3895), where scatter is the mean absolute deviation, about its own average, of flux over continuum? 1.2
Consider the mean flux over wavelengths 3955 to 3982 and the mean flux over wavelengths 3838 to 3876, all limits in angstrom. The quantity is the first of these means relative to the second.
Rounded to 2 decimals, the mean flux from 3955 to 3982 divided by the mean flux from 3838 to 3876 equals 0.79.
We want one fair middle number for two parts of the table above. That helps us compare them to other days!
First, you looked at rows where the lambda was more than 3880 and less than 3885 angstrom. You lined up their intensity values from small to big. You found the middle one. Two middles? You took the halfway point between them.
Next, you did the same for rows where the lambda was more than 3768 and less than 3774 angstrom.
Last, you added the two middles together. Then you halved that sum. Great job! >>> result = 0.496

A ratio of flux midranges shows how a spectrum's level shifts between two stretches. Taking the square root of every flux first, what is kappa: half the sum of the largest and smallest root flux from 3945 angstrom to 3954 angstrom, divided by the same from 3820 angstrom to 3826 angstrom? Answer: 1.00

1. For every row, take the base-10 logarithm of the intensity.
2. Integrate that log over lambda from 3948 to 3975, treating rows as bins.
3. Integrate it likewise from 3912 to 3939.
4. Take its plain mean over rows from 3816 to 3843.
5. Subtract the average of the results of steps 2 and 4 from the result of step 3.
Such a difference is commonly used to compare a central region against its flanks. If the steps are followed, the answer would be -5.1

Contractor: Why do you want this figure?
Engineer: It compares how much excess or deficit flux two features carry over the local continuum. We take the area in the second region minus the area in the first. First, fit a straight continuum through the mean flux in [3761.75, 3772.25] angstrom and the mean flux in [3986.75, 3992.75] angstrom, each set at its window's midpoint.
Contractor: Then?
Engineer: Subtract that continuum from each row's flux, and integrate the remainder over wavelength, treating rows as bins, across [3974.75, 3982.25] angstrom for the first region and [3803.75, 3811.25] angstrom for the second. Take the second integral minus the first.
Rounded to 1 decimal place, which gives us 1.1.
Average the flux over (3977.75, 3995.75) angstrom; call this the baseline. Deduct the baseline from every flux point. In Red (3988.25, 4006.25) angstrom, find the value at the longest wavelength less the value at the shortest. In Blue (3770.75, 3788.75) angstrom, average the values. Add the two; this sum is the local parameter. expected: -0.06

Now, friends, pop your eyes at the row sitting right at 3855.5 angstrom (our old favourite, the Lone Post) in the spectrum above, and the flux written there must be 0.6086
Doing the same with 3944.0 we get 0.5216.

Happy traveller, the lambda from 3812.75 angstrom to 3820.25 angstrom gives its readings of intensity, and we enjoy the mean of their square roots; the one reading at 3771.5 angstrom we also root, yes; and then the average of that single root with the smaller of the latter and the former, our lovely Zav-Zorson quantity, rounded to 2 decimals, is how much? 0.62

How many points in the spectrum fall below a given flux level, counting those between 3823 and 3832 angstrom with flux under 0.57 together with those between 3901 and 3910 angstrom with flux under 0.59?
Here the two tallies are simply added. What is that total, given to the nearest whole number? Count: 11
